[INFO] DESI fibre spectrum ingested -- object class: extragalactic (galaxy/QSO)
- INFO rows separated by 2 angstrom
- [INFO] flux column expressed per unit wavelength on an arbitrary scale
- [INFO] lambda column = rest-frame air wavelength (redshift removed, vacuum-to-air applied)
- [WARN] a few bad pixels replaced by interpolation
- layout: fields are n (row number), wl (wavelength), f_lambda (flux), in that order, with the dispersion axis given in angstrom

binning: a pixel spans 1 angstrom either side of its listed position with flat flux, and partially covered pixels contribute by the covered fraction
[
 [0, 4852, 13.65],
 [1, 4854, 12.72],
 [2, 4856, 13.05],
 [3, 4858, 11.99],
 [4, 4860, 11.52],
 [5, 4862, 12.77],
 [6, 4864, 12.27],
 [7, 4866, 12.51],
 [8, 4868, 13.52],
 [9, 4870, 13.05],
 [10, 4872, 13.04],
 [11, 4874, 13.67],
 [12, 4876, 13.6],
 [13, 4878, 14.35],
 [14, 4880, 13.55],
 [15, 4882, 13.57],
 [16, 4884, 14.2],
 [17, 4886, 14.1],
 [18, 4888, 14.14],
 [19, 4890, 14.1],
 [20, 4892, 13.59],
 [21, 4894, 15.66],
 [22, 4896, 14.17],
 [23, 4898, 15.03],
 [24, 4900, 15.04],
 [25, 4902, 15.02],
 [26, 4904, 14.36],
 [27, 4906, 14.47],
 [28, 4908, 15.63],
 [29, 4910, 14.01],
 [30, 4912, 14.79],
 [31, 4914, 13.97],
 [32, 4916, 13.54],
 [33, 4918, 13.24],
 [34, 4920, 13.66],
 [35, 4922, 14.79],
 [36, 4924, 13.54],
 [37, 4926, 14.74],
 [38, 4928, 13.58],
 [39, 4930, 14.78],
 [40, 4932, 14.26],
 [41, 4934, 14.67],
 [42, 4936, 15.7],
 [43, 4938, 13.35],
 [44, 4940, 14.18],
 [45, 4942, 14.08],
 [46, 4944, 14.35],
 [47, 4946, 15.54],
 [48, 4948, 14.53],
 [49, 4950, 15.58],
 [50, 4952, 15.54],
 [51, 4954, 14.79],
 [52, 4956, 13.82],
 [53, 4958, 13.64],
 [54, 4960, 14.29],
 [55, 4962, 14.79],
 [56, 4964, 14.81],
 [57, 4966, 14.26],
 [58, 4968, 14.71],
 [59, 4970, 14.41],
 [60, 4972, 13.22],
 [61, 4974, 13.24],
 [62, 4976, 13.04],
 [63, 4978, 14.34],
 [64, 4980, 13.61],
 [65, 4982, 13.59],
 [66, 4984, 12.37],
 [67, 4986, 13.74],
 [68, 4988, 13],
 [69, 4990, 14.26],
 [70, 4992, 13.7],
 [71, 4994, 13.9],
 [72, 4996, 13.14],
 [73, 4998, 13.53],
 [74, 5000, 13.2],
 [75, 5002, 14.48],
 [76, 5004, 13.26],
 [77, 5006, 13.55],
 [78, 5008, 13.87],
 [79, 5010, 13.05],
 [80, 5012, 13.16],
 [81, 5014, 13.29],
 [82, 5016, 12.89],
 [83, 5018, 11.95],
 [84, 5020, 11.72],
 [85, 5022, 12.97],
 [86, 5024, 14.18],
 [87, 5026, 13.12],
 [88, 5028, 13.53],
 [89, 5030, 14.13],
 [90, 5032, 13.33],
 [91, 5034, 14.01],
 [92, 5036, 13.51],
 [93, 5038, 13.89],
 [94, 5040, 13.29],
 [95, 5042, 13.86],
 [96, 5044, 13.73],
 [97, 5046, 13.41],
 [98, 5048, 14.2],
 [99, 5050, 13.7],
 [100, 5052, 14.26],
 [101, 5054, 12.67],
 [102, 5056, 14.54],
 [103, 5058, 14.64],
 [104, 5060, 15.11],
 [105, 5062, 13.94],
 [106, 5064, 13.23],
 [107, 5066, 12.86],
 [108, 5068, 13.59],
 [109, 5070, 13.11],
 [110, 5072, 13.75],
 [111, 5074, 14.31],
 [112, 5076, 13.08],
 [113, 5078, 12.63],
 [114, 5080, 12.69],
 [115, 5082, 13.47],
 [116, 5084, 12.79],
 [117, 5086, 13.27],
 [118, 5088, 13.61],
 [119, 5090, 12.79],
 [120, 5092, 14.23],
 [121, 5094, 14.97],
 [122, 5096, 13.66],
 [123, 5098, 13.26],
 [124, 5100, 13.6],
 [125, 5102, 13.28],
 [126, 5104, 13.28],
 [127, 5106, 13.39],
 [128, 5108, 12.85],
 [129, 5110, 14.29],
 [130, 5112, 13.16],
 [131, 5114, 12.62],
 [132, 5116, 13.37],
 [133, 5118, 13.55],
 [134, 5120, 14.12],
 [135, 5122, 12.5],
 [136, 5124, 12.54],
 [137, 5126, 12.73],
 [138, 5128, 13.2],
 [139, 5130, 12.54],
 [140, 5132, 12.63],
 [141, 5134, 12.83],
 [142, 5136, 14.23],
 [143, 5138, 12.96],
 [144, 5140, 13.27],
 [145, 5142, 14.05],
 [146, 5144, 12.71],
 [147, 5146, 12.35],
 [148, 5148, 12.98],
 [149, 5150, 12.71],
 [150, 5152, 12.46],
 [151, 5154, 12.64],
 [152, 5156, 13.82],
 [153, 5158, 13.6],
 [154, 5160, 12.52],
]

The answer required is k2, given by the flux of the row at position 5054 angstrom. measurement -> 12.67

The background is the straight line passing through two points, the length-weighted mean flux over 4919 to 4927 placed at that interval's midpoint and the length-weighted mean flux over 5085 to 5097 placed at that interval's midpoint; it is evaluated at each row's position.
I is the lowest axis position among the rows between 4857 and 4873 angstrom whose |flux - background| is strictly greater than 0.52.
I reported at 4858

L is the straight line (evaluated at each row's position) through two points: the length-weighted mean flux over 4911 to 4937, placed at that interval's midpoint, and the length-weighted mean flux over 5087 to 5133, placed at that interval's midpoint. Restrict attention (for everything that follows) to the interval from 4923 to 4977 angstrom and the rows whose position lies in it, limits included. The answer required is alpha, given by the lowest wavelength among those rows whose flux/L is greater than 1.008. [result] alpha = 4926 angstrom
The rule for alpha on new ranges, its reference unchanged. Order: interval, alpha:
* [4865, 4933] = 4894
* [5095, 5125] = 5096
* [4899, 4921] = 4900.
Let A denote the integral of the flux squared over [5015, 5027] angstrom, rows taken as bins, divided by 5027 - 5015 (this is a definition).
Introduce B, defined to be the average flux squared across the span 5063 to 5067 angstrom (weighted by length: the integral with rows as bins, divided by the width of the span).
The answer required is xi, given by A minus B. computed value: -6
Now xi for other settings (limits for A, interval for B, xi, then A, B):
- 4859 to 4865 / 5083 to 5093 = -29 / 149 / 178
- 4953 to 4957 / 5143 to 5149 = 44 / 205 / 161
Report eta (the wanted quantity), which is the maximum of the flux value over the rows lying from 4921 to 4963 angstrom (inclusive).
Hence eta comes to 15.7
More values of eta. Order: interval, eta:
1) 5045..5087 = 15.11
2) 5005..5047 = 14.18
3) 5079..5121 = 14.97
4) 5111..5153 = 14.23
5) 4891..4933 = 15.66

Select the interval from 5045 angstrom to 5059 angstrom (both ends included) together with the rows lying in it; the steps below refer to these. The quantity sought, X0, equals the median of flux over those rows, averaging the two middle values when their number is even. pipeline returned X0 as 14.2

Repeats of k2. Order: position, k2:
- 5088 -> 13.61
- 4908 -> 15.63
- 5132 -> 12.63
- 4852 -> 13.65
